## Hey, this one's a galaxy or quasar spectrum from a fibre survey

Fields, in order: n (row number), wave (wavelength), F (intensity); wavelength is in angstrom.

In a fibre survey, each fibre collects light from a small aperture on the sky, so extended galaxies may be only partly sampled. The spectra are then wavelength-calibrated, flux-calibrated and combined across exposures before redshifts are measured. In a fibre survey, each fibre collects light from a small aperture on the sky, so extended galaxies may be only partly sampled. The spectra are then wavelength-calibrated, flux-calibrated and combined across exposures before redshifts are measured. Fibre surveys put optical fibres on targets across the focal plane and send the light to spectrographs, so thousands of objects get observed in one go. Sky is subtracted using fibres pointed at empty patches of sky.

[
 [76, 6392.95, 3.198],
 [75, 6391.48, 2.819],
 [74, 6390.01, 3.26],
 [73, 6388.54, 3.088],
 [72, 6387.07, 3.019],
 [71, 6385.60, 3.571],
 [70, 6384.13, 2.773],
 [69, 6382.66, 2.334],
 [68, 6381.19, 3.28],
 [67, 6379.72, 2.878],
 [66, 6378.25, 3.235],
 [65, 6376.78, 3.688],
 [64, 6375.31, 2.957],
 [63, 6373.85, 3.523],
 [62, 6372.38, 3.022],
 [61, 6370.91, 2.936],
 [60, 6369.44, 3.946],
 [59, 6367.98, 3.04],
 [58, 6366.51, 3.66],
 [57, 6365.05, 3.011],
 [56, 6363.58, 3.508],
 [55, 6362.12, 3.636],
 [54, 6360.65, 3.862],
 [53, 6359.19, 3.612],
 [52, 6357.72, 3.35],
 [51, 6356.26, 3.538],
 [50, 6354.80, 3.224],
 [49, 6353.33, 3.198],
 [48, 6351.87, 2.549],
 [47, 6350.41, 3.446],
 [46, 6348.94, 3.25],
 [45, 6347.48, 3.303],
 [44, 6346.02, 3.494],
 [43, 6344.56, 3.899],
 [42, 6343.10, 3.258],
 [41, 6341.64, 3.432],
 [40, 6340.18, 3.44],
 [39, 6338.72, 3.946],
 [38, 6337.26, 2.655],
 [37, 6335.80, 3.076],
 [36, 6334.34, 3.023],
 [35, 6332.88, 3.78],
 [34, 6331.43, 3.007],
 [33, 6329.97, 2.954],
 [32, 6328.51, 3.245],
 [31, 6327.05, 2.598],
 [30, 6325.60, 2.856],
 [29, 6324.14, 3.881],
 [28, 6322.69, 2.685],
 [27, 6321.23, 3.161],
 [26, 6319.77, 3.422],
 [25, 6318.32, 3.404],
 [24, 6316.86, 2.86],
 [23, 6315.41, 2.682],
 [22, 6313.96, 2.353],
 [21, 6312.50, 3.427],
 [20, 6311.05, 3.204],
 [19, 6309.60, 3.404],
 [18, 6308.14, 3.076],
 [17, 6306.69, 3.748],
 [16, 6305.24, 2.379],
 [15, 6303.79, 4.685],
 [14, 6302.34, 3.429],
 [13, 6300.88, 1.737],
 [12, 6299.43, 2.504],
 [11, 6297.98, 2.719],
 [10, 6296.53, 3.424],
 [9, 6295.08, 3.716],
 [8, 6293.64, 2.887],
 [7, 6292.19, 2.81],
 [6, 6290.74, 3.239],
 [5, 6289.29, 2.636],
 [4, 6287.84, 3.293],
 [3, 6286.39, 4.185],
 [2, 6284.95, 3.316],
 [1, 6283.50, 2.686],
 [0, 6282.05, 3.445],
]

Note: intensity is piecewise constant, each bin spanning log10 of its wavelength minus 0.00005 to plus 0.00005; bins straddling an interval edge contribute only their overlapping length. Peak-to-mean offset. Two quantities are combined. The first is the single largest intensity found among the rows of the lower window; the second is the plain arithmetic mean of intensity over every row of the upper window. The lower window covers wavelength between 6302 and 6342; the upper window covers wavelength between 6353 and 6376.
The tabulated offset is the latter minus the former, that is -1.3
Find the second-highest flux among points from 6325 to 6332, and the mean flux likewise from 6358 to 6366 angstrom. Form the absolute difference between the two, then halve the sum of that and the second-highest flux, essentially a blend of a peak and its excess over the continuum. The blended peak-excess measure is 1.76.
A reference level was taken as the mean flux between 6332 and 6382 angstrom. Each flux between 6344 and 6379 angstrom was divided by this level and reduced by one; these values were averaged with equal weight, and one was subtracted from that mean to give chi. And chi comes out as -0.99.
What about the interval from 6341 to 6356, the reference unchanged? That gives -1.01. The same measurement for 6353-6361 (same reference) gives -0.96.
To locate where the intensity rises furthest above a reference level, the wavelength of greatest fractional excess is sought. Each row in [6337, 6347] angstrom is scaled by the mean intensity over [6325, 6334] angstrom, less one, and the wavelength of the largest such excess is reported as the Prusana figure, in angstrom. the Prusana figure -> 6338.72 angstrom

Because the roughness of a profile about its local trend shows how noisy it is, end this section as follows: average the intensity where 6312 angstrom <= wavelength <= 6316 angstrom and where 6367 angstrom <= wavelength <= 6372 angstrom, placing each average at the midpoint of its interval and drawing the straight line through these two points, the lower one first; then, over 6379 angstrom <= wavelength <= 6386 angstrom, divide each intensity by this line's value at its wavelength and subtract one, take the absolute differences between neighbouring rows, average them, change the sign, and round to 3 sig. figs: -0.187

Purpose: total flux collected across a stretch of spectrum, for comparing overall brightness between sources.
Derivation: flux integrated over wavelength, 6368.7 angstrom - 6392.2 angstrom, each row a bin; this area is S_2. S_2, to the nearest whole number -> 74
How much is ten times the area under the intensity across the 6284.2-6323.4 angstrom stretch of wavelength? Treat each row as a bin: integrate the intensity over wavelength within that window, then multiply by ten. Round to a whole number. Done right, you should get 1225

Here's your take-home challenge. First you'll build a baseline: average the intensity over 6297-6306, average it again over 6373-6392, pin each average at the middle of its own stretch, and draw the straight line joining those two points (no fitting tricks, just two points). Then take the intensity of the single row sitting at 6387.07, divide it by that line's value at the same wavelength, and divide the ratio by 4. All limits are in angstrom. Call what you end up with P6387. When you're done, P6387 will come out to 0.242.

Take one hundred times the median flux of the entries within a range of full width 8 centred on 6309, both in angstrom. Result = 330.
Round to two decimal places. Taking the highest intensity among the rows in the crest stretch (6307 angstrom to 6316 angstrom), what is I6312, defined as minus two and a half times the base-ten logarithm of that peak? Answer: -1.34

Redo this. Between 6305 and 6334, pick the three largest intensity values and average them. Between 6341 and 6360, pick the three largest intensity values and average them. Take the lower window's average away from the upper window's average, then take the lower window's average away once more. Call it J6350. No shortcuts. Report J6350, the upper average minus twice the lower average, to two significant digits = -3.9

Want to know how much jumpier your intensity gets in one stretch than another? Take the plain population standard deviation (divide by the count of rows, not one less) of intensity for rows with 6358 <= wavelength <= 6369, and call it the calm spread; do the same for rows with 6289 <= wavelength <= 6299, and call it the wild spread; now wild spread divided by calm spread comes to 1.2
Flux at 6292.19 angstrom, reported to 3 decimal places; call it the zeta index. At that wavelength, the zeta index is 2.810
